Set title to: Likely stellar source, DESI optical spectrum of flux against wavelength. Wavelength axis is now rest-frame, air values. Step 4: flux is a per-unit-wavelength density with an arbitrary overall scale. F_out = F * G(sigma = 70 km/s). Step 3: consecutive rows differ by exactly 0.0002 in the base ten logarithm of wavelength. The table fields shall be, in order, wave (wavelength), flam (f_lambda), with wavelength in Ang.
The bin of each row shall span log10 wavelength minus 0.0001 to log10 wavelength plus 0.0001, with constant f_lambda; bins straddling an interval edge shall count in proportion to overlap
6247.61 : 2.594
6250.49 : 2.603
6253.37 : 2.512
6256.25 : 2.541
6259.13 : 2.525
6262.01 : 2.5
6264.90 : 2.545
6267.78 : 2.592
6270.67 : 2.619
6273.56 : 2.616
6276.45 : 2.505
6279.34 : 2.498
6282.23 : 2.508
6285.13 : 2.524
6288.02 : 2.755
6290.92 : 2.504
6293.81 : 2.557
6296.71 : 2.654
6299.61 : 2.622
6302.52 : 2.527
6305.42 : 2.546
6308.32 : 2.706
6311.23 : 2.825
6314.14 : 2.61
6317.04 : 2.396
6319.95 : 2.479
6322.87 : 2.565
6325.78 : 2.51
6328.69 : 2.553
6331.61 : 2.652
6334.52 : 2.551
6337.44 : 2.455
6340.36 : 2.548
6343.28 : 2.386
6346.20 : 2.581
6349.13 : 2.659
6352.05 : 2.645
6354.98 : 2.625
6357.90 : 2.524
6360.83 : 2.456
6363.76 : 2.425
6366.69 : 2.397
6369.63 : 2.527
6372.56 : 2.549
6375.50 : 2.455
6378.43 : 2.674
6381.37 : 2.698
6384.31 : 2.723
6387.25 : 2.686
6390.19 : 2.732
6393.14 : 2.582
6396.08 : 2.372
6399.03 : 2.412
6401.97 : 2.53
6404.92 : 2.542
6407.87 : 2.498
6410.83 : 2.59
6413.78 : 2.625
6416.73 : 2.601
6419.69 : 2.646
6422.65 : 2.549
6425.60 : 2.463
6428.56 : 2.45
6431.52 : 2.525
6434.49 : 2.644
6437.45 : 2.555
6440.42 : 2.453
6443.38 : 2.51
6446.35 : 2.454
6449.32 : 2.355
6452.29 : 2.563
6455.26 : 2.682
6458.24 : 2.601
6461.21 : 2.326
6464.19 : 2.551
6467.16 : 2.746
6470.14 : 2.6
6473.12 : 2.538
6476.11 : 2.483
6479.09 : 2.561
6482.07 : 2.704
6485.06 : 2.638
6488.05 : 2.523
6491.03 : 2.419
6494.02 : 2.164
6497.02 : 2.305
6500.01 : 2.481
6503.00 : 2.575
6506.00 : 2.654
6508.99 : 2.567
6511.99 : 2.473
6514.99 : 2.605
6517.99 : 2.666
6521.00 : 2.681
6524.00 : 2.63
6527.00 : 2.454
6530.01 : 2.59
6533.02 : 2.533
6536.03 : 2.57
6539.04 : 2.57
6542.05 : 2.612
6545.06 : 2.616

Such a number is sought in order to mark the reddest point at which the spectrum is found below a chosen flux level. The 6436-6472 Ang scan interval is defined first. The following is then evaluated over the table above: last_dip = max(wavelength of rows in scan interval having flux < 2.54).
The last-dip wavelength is 6461.21 Ang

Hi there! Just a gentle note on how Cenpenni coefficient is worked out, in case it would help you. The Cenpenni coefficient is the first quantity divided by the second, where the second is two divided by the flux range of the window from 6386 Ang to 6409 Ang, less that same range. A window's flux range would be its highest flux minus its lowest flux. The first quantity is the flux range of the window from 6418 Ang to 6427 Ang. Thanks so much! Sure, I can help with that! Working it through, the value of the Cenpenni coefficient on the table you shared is 0.035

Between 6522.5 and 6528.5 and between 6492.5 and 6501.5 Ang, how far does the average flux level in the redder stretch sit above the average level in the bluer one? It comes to 0.23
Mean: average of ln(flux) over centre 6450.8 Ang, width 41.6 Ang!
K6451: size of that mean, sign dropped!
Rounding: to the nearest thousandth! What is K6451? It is 0.931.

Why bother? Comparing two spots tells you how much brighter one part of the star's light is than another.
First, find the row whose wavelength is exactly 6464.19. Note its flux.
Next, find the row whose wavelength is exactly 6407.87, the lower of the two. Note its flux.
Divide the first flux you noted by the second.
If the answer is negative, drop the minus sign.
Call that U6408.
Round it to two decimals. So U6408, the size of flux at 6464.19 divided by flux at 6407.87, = 1.02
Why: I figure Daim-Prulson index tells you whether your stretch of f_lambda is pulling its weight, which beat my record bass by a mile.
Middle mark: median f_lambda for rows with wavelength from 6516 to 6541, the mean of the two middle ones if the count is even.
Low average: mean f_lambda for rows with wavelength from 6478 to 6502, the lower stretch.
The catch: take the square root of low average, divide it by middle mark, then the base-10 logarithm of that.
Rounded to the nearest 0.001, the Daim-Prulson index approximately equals -0.215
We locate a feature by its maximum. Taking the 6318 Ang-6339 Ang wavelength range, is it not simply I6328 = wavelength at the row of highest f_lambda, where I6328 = 6331.61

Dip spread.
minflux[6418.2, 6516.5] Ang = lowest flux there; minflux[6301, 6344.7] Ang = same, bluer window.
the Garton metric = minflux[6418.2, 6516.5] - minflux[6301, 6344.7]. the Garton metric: -0.22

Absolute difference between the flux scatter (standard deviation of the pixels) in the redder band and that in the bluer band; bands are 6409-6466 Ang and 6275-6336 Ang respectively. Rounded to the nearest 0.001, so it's 0.003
